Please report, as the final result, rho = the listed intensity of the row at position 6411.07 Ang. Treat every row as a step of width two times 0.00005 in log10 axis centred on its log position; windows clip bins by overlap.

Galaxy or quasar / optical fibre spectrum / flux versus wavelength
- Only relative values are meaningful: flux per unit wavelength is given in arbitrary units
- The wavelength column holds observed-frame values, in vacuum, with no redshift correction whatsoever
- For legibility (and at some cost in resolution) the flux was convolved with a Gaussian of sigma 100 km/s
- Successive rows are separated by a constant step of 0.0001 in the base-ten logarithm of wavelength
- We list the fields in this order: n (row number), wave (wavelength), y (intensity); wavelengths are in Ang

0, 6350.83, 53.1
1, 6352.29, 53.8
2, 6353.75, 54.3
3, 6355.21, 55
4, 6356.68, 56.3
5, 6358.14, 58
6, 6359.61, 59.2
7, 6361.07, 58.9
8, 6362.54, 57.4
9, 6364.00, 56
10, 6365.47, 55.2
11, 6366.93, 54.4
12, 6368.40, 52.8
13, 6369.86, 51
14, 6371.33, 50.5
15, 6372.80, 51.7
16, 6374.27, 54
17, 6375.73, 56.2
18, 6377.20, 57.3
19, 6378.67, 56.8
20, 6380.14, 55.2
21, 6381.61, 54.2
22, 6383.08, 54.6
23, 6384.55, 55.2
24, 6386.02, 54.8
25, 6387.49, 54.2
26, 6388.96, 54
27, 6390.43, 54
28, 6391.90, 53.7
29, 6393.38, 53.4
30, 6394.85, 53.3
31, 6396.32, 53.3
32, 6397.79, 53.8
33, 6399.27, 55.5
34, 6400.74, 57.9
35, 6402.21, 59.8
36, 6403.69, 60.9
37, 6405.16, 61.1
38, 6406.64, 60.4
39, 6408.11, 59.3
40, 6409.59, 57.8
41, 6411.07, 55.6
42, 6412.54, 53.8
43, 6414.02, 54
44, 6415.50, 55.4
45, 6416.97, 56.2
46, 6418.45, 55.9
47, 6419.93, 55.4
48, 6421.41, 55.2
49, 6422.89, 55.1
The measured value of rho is 55.6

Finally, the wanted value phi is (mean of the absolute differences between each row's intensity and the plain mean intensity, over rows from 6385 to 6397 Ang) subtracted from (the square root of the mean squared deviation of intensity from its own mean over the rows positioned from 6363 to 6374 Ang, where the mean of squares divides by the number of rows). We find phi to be 1.6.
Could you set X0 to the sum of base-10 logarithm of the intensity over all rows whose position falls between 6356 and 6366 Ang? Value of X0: 12.31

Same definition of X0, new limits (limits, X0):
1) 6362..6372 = 12.12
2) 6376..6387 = 12.21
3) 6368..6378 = 12.09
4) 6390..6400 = 12.12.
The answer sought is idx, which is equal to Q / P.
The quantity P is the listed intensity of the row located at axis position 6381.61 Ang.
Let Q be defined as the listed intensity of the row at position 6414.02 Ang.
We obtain 1.00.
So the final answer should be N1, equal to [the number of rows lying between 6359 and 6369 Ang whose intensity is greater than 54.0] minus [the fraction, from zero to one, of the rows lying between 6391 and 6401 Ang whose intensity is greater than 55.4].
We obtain 5.7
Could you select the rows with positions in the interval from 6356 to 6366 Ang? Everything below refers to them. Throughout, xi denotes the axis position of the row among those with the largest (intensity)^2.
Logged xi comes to 6359.61 Ang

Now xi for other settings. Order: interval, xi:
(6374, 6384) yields 6377.20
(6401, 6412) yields 6405.16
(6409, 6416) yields 6409.59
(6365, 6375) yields 6365.47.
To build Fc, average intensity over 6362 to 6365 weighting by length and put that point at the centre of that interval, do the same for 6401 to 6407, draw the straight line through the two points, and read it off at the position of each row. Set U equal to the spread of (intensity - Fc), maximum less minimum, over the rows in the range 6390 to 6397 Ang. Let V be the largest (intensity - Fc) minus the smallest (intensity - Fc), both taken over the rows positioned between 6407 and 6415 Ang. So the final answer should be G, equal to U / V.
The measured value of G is 0.2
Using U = 1.25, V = 5.9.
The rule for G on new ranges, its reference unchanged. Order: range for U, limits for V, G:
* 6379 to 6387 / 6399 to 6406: 0.2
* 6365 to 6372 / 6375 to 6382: 1.5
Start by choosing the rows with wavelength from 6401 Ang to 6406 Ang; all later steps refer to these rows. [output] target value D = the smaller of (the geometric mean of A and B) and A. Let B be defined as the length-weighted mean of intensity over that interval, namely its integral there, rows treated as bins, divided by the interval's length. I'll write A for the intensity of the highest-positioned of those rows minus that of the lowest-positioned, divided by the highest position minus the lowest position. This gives 0.44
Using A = 0.44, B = 60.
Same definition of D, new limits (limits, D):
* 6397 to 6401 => 1.39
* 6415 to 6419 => 0.17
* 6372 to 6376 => 1.54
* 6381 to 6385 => 0.34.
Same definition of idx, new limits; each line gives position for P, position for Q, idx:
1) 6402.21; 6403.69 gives 1.02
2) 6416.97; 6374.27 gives 0.96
